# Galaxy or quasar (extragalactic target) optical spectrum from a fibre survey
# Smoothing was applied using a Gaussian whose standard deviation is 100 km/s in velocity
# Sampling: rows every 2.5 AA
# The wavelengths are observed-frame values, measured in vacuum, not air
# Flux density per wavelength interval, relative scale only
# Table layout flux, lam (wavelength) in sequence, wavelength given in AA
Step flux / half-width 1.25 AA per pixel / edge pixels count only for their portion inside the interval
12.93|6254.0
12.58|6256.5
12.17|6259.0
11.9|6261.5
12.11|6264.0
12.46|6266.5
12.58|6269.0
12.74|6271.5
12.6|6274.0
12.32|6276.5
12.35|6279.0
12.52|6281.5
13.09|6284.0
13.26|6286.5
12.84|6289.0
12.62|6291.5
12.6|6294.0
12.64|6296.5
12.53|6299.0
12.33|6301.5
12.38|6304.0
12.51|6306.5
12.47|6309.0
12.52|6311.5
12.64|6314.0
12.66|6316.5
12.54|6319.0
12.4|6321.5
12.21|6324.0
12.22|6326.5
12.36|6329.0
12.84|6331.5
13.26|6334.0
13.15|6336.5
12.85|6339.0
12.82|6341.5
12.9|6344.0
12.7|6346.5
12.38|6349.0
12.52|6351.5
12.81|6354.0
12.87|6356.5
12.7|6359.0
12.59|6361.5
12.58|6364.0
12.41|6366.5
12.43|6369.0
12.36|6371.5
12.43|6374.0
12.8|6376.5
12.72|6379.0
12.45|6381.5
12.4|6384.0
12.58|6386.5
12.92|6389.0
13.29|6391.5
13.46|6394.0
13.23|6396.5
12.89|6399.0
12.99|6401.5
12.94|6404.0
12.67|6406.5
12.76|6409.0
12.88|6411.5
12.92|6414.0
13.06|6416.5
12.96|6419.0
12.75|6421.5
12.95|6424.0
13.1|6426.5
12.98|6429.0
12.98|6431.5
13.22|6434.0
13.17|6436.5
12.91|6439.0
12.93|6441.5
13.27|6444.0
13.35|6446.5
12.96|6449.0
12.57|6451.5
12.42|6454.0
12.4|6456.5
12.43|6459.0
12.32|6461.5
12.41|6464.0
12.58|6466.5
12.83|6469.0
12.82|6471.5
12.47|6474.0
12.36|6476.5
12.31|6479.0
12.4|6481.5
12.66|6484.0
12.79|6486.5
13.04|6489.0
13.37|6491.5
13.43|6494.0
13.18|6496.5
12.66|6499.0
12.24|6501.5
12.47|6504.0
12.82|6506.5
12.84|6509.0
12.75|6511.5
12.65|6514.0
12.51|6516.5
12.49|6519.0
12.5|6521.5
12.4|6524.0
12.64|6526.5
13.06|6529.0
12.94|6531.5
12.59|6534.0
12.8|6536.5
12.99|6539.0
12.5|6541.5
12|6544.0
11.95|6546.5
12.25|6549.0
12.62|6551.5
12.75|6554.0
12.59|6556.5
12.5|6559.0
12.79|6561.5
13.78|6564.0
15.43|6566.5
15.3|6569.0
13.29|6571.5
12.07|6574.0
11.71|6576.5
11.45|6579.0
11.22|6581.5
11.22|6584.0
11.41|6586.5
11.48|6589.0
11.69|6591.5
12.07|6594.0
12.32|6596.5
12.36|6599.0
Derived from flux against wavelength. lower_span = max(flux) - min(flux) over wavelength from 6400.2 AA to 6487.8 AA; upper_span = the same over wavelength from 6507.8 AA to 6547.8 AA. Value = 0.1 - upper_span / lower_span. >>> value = -1.0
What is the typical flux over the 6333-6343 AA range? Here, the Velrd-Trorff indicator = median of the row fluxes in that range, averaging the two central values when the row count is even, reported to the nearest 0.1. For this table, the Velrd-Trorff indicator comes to 13.0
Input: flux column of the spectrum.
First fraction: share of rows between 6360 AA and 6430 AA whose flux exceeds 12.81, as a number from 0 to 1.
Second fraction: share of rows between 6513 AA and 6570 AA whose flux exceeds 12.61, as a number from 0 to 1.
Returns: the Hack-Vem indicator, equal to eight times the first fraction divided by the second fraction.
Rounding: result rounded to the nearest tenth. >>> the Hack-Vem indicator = 7.7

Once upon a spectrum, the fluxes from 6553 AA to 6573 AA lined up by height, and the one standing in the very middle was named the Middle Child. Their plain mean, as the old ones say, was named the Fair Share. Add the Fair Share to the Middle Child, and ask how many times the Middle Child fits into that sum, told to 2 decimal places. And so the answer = 2.04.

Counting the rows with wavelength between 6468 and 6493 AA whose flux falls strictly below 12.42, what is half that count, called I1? 1.5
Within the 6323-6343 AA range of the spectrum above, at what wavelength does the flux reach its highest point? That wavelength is 6334.0 AA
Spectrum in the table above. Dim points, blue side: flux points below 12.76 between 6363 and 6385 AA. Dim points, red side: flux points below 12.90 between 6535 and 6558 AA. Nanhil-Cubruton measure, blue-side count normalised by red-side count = 1.0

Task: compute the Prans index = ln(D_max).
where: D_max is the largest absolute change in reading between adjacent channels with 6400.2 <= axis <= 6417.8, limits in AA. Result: -1.31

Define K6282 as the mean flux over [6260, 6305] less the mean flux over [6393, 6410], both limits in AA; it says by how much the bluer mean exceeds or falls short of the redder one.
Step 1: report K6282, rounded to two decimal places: -0.44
